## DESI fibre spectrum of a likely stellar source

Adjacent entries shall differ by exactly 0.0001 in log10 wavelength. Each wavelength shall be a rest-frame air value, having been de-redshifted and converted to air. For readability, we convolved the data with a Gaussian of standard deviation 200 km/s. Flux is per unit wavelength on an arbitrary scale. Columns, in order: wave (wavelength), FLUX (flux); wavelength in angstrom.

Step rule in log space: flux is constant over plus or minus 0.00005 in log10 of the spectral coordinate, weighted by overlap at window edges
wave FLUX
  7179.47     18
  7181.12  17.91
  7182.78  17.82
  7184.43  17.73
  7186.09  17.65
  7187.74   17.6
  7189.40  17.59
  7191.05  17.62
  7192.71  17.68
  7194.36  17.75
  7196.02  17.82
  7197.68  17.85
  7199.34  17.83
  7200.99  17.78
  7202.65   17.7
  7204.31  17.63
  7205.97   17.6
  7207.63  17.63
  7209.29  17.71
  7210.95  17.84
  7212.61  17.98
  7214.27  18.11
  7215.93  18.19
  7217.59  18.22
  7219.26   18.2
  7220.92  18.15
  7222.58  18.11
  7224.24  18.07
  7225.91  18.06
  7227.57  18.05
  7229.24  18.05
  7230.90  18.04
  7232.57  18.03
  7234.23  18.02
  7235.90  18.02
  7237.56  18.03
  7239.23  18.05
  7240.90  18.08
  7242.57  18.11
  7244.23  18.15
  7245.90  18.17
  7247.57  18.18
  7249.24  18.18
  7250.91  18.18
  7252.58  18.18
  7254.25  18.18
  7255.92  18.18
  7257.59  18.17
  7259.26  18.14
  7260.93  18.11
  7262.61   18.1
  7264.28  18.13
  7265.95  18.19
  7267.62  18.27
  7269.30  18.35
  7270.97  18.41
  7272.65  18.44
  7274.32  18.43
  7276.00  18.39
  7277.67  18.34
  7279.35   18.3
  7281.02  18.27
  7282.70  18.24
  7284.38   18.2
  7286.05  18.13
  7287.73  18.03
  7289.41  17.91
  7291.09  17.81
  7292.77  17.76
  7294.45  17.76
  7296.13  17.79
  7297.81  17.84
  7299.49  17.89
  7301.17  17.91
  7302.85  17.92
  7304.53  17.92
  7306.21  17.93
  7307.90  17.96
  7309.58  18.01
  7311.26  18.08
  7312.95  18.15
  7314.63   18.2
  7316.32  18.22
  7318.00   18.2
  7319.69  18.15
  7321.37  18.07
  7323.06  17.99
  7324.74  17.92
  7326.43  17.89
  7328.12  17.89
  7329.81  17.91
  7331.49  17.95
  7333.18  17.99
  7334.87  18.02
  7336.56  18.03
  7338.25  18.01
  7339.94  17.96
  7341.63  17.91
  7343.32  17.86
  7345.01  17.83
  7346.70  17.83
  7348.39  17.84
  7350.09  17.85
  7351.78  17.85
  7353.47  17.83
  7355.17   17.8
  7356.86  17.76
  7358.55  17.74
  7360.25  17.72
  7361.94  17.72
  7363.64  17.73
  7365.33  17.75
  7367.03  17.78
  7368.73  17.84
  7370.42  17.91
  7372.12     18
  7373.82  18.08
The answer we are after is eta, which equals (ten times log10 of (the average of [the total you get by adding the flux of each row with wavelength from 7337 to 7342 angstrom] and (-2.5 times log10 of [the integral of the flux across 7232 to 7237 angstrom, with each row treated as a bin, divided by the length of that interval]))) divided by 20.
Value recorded 0.702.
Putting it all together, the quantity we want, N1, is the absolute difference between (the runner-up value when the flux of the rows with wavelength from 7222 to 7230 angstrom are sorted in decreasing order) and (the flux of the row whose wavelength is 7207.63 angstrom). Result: 0.4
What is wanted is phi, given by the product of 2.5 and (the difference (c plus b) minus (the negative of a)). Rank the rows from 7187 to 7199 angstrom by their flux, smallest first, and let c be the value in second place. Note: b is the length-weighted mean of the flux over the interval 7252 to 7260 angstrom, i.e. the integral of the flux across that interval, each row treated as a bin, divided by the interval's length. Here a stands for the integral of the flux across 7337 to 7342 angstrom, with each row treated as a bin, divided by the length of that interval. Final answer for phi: 134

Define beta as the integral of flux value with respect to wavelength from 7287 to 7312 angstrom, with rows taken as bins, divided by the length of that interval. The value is 17.9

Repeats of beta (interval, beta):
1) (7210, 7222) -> 18.1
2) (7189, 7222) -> 17.9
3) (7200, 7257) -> 18.0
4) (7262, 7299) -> 18.1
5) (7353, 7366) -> 17.8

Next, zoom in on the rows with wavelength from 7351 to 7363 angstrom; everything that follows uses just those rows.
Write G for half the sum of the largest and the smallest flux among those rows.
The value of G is 17.8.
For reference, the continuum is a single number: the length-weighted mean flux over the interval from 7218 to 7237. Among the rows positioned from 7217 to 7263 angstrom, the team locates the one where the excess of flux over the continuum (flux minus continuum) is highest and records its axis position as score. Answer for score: 7217.59 angstrom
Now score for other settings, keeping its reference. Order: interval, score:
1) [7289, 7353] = 7316.32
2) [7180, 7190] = 7181.12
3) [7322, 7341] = 7336.56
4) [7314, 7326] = 7316.32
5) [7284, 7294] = 7284.38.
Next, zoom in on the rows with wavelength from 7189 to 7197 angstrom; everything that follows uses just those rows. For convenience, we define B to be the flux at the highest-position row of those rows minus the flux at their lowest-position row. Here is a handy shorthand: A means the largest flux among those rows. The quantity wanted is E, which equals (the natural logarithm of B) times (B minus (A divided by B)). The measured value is 114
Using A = 17.82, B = 0.23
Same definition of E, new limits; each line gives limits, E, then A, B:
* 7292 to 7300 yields 281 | 17.89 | 0.13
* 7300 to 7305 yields 8252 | 17.92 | 0.01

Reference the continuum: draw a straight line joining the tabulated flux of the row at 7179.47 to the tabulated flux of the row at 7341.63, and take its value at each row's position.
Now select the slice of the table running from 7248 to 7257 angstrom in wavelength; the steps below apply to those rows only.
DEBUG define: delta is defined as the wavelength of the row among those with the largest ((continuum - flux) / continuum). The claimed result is 7249.24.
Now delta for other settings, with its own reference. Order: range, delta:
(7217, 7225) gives 7224.24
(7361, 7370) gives 7361.94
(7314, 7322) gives 7321.37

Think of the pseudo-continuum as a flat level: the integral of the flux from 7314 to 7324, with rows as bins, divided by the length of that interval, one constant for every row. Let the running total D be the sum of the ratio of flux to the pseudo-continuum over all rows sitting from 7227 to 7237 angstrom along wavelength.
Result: 5.97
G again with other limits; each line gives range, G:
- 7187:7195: 17.7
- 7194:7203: 17.8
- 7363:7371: 17.8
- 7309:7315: 18.1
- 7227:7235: 18.0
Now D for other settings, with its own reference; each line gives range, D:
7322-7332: 5.93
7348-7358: 5.89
